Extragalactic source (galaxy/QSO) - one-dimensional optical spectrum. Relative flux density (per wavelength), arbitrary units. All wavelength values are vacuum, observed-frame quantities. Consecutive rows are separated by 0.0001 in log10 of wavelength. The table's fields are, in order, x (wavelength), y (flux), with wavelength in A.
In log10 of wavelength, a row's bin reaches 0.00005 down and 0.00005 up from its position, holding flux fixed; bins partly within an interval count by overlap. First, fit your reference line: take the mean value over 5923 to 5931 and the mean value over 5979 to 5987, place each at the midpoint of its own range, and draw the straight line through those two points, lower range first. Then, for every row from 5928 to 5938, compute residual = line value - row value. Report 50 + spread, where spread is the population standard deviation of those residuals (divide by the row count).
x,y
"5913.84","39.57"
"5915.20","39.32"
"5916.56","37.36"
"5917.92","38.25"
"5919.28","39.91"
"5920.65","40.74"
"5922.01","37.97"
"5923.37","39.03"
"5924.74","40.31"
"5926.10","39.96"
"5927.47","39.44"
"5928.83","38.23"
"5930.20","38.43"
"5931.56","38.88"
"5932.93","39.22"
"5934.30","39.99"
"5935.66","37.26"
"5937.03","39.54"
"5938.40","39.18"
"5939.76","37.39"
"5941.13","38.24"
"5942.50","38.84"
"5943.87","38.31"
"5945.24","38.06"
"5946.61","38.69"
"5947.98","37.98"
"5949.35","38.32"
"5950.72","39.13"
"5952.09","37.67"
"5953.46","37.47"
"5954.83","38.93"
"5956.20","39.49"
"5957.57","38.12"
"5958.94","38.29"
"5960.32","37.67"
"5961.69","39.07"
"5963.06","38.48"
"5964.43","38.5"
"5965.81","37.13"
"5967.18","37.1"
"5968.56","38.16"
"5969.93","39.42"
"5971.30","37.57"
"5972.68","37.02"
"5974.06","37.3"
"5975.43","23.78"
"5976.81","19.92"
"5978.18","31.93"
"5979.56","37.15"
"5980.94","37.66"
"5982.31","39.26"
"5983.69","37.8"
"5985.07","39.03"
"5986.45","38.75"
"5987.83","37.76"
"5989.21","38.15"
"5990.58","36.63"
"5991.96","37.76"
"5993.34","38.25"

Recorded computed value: 50.9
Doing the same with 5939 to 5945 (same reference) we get 50.5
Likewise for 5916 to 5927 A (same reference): 51.2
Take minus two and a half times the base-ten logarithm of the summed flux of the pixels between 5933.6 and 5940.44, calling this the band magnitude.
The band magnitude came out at -5.72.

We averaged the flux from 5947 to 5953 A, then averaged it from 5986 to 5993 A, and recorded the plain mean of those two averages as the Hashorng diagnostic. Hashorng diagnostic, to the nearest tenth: 38.0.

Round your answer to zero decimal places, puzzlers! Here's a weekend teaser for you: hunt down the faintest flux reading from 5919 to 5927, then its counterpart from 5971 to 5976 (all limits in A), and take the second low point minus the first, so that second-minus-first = -14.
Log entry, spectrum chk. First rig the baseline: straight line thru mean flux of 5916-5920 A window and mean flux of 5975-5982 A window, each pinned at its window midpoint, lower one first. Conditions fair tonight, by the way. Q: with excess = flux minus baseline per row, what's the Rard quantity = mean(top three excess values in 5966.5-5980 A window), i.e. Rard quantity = 7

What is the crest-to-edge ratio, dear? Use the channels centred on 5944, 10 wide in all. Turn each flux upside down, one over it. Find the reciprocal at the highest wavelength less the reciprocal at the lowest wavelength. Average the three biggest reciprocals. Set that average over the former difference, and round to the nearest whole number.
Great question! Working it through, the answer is -64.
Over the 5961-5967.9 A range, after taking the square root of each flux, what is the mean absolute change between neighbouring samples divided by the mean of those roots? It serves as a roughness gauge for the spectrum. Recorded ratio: 0.0066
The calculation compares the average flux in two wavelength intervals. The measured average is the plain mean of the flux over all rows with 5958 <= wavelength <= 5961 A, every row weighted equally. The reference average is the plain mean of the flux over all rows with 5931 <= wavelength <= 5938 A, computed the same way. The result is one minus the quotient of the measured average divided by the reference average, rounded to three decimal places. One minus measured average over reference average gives 0.026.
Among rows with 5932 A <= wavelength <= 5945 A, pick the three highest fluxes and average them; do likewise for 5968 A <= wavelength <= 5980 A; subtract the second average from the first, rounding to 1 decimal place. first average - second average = 1.2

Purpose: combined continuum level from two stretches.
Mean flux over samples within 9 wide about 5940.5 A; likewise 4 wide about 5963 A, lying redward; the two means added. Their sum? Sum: 77.3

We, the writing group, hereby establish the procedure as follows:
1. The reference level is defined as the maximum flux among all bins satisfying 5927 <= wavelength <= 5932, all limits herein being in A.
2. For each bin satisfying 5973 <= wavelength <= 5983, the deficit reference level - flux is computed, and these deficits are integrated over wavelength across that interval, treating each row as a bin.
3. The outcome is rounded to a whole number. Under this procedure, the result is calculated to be 68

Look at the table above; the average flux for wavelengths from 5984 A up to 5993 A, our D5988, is 38.0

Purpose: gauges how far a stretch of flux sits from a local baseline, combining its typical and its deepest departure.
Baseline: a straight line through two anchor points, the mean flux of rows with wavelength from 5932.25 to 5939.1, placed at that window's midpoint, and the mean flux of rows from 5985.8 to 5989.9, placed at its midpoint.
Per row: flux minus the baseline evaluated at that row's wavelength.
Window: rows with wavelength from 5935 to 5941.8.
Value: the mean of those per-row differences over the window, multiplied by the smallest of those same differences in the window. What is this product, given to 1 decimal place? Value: 1.2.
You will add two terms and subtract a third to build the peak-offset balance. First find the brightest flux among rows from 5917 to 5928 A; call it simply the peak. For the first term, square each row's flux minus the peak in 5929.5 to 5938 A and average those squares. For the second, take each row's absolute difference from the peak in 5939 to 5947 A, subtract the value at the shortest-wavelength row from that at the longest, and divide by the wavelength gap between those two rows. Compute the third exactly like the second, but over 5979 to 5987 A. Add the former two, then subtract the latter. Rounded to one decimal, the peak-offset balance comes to 4.2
